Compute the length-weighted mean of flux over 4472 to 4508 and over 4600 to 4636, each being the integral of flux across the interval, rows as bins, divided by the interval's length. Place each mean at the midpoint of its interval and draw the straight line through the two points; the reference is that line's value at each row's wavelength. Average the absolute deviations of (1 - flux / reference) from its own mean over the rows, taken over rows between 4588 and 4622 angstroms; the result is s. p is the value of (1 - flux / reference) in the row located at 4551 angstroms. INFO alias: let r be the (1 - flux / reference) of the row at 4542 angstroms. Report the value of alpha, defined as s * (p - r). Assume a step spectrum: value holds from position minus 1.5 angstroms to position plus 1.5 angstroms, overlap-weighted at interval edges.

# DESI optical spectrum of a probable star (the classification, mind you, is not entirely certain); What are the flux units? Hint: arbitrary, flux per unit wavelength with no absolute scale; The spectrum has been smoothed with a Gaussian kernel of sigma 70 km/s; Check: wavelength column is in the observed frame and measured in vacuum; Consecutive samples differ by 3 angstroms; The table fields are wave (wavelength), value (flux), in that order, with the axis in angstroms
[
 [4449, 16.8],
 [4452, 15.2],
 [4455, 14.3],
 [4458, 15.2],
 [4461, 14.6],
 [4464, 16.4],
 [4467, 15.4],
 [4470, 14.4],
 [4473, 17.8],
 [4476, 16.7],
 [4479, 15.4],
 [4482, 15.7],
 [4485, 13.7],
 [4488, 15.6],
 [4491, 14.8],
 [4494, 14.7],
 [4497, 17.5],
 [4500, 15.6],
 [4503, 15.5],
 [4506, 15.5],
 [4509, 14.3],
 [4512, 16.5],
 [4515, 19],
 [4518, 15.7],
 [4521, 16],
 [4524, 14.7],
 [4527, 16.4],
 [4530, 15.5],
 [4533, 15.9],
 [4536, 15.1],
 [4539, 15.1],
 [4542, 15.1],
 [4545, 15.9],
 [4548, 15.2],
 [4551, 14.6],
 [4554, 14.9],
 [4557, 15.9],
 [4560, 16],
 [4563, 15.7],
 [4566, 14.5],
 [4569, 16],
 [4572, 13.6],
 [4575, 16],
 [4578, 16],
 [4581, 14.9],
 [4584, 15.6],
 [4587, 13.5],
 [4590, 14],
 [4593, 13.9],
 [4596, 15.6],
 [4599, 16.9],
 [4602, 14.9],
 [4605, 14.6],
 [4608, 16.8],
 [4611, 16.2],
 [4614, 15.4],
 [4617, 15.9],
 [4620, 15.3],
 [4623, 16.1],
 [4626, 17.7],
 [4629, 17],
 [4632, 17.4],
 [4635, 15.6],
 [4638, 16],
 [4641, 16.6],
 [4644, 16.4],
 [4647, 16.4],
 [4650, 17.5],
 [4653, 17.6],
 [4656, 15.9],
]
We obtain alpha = 0.0016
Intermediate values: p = 0.08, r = 0.05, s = 0.049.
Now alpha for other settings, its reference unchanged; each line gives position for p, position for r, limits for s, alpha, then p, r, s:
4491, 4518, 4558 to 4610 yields 0.0030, 0.06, 0.00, 0.058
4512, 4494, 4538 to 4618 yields -0.0050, -0.05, 0.06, 0.045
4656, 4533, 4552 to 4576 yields 0.0012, 0.02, -0.01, 0.047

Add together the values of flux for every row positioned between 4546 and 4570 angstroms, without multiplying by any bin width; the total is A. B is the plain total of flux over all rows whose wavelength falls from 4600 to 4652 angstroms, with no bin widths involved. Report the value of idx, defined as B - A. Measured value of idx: 153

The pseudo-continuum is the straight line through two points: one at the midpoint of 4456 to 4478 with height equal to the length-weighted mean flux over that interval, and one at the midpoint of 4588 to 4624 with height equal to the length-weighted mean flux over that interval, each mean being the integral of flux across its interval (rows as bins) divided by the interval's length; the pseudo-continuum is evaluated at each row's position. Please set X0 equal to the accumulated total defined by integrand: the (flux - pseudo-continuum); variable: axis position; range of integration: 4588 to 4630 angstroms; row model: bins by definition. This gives 11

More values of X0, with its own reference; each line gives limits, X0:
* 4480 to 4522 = 2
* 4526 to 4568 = -6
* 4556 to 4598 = -17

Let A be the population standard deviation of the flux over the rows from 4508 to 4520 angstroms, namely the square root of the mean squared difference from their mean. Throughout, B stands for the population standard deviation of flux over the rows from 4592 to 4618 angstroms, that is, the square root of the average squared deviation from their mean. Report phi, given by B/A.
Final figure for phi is 0.55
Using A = 1.71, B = 0.94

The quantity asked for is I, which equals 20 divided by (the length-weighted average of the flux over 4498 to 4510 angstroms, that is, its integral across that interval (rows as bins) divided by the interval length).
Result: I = 1.30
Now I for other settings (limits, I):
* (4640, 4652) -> 1.19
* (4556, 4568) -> 1.29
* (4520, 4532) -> 1.28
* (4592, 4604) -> 1.30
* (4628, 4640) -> 1.21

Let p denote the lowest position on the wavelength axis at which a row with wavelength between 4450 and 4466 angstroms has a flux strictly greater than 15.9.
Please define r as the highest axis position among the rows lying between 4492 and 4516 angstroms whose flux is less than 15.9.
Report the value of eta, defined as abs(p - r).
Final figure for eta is 45 angstroms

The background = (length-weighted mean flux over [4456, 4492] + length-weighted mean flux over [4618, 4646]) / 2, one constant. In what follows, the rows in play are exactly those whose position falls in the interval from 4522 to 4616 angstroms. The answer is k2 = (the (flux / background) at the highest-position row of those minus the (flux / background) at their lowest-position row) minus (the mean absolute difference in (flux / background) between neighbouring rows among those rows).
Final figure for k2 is -0.016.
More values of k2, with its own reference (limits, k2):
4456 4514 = 0.000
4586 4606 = 0.007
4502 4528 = -0.042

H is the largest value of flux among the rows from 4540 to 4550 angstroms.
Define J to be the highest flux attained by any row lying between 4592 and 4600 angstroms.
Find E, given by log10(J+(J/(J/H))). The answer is 1.52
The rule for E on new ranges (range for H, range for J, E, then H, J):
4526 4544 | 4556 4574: 1.51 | 16.4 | 16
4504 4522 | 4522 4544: 1.55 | 19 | 16.4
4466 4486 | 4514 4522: 1.57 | 17.8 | 19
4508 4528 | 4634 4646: 1.55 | 19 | 16.6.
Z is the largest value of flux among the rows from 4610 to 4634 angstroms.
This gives 17.7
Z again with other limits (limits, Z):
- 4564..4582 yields 16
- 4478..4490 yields 15.7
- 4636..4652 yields 17.5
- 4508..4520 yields 19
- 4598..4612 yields 16.9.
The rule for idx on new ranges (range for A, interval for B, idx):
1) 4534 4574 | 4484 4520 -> -9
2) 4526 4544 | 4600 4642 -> 132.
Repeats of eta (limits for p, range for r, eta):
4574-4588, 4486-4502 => 75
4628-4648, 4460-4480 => 150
